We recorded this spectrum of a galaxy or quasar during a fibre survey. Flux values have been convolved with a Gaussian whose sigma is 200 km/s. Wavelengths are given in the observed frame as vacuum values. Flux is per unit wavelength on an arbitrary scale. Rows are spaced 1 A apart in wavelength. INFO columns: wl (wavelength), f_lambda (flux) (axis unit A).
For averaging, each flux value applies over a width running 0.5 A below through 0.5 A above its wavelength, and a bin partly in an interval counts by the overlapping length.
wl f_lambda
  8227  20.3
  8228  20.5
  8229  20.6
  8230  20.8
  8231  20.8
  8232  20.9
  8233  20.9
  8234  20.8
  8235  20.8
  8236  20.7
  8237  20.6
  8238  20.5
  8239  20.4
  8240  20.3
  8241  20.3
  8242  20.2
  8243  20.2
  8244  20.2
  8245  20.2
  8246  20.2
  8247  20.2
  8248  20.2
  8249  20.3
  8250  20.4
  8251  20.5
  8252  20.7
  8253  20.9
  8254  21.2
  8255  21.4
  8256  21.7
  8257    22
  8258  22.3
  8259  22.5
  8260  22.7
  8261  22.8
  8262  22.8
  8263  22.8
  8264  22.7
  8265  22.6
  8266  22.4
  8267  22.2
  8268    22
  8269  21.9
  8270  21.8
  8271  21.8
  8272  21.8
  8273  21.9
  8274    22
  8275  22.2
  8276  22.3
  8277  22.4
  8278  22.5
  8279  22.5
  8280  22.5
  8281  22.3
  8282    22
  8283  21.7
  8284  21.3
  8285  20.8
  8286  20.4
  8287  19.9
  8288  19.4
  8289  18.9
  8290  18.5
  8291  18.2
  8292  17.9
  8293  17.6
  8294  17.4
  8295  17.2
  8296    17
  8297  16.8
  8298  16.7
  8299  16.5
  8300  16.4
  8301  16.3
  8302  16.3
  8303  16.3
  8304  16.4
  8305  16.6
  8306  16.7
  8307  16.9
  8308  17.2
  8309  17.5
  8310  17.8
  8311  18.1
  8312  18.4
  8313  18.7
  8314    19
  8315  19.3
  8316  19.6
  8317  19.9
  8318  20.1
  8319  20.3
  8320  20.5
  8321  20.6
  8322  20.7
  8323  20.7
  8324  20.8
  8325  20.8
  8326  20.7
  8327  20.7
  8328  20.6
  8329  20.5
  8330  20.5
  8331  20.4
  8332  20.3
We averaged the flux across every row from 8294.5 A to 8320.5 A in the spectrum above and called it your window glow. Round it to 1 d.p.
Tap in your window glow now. 17.8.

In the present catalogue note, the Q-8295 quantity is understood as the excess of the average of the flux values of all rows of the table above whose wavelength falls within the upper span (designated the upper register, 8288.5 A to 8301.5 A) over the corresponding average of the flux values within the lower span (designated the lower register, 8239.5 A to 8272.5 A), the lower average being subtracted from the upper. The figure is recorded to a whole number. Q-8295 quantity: -4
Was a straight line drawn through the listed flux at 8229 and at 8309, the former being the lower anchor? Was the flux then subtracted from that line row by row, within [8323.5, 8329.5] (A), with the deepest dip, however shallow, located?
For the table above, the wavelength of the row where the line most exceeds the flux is 8329 A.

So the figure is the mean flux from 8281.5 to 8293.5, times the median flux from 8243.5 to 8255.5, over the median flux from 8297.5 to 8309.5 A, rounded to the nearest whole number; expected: 24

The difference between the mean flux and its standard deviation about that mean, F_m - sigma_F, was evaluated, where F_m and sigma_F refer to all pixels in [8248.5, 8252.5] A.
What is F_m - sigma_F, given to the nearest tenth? 20.3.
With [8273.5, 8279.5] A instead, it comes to 22.1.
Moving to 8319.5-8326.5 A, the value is 20.6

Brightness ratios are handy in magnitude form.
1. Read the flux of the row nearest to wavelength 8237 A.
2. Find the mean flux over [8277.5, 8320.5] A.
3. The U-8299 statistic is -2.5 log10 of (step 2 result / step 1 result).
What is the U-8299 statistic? 0.10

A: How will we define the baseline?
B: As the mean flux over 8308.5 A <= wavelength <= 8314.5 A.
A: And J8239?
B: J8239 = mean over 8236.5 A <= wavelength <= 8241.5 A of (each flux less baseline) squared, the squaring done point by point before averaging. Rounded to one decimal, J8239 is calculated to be 4.7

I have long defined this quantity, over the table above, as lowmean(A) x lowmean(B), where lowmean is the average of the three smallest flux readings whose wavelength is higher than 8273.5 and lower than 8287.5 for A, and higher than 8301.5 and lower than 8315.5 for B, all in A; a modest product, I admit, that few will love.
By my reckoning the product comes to 333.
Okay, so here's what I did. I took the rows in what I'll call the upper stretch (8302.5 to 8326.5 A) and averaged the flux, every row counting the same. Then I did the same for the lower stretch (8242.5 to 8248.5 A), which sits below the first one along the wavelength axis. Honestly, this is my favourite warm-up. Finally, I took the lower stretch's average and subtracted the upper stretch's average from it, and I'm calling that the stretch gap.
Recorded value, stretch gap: 1.3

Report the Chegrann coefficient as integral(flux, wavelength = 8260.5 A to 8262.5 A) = 46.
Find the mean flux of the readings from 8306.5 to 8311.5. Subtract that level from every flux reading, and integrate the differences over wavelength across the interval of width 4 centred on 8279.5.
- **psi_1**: 20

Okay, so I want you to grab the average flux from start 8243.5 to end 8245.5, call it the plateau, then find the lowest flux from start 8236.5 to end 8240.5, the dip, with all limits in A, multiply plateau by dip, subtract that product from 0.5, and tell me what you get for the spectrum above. -410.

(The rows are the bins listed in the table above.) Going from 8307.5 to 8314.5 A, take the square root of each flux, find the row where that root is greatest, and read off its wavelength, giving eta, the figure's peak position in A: 8314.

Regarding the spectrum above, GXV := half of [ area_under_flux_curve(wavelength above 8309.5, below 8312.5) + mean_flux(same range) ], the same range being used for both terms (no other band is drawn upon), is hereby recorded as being 36.2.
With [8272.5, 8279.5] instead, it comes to 89.0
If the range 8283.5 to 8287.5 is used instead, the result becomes 51.5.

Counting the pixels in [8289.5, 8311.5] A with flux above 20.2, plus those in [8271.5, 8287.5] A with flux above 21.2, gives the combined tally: 13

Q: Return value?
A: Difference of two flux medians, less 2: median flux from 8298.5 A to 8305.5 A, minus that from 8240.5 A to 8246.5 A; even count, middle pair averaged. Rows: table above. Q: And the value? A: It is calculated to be -6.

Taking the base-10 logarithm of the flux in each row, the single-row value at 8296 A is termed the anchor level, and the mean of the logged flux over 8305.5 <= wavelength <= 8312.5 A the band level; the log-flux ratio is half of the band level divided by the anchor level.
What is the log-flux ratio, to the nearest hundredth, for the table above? 0.51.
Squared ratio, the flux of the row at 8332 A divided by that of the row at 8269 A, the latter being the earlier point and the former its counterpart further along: 0.86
